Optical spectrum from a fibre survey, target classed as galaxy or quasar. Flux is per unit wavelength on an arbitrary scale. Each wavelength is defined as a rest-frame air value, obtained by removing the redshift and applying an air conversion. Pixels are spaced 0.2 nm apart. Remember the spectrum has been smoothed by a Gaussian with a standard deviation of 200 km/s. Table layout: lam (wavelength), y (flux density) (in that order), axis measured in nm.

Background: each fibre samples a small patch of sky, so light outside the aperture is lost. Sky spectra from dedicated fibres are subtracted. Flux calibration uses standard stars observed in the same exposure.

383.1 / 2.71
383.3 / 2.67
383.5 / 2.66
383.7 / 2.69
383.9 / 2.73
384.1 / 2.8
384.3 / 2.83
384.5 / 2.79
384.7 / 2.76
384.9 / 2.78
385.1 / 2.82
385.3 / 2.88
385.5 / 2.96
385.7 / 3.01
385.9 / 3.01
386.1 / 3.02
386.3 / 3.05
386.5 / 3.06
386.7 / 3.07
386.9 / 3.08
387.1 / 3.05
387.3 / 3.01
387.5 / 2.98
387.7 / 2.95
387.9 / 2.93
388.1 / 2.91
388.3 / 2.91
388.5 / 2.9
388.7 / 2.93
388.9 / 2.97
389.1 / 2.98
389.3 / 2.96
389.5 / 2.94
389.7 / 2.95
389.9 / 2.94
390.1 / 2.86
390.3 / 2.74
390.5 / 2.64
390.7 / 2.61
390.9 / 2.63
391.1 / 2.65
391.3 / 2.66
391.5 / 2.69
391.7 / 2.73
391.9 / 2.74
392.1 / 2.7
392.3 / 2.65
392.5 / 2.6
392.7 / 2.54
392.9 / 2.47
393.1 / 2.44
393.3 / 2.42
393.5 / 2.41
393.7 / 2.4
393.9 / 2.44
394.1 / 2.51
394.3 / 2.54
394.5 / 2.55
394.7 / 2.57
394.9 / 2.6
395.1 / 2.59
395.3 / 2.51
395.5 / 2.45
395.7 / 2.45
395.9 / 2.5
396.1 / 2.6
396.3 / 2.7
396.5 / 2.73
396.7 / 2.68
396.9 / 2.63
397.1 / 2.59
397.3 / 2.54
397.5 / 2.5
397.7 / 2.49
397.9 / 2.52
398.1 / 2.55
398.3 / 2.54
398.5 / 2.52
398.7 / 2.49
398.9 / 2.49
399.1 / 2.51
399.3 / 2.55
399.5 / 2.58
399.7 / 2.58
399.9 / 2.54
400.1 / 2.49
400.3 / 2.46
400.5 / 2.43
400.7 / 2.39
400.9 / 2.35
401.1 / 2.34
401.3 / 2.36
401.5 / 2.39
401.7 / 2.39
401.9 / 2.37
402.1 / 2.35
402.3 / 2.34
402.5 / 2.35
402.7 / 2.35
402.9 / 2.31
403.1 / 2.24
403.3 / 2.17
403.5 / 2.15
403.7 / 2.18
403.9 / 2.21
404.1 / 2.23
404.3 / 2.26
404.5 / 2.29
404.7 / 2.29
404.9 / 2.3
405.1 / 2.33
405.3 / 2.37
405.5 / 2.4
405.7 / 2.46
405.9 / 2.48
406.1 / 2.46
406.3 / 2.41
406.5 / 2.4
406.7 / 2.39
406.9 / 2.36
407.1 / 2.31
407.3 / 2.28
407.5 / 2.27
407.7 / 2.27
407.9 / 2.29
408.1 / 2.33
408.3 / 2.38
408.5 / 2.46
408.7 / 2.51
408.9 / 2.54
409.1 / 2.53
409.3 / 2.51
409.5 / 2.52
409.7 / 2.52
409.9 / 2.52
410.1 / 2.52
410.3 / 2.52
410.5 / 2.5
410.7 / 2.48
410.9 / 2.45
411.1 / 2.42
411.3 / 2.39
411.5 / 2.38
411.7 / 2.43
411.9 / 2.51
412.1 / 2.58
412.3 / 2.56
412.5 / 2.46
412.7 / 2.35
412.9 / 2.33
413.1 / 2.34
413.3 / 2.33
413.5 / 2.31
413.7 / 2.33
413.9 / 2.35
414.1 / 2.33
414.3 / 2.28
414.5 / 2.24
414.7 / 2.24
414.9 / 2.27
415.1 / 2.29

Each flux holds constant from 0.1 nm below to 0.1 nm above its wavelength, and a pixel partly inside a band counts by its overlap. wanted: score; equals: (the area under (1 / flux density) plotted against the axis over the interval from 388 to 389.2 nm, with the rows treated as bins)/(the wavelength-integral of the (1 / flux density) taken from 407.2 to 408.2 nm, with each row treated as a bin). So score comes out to 0.9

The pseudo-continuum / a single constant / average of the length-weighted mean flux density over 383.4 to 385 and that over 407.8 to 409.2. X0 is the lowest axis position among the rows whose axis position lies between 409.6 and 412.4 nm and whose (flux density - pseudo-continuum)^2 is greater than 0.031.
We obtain 411.3 nm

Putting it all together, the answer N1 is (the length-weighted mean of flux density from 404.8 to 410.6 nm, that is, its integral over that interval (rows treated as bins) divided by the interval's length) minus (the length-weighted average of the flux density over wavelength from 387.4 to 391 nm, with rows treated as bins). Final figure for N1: -0.46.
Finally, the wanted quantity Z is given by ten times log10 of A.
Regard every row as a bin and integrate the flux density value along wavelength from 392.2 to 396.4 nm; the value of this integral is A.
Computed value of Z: 10.2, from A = 10.6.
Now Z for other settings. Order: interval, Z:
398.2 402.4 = 10.1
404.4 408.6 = 10.0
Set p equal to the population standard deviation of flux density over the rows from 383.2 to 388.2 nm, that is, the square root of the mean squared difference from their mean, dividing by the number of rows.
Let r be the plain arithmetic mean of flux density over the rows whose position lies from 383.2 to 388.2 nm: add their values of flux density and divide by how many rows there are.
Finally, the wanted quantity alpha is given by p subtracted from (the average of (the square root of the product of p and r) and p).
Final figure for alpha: 0.245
